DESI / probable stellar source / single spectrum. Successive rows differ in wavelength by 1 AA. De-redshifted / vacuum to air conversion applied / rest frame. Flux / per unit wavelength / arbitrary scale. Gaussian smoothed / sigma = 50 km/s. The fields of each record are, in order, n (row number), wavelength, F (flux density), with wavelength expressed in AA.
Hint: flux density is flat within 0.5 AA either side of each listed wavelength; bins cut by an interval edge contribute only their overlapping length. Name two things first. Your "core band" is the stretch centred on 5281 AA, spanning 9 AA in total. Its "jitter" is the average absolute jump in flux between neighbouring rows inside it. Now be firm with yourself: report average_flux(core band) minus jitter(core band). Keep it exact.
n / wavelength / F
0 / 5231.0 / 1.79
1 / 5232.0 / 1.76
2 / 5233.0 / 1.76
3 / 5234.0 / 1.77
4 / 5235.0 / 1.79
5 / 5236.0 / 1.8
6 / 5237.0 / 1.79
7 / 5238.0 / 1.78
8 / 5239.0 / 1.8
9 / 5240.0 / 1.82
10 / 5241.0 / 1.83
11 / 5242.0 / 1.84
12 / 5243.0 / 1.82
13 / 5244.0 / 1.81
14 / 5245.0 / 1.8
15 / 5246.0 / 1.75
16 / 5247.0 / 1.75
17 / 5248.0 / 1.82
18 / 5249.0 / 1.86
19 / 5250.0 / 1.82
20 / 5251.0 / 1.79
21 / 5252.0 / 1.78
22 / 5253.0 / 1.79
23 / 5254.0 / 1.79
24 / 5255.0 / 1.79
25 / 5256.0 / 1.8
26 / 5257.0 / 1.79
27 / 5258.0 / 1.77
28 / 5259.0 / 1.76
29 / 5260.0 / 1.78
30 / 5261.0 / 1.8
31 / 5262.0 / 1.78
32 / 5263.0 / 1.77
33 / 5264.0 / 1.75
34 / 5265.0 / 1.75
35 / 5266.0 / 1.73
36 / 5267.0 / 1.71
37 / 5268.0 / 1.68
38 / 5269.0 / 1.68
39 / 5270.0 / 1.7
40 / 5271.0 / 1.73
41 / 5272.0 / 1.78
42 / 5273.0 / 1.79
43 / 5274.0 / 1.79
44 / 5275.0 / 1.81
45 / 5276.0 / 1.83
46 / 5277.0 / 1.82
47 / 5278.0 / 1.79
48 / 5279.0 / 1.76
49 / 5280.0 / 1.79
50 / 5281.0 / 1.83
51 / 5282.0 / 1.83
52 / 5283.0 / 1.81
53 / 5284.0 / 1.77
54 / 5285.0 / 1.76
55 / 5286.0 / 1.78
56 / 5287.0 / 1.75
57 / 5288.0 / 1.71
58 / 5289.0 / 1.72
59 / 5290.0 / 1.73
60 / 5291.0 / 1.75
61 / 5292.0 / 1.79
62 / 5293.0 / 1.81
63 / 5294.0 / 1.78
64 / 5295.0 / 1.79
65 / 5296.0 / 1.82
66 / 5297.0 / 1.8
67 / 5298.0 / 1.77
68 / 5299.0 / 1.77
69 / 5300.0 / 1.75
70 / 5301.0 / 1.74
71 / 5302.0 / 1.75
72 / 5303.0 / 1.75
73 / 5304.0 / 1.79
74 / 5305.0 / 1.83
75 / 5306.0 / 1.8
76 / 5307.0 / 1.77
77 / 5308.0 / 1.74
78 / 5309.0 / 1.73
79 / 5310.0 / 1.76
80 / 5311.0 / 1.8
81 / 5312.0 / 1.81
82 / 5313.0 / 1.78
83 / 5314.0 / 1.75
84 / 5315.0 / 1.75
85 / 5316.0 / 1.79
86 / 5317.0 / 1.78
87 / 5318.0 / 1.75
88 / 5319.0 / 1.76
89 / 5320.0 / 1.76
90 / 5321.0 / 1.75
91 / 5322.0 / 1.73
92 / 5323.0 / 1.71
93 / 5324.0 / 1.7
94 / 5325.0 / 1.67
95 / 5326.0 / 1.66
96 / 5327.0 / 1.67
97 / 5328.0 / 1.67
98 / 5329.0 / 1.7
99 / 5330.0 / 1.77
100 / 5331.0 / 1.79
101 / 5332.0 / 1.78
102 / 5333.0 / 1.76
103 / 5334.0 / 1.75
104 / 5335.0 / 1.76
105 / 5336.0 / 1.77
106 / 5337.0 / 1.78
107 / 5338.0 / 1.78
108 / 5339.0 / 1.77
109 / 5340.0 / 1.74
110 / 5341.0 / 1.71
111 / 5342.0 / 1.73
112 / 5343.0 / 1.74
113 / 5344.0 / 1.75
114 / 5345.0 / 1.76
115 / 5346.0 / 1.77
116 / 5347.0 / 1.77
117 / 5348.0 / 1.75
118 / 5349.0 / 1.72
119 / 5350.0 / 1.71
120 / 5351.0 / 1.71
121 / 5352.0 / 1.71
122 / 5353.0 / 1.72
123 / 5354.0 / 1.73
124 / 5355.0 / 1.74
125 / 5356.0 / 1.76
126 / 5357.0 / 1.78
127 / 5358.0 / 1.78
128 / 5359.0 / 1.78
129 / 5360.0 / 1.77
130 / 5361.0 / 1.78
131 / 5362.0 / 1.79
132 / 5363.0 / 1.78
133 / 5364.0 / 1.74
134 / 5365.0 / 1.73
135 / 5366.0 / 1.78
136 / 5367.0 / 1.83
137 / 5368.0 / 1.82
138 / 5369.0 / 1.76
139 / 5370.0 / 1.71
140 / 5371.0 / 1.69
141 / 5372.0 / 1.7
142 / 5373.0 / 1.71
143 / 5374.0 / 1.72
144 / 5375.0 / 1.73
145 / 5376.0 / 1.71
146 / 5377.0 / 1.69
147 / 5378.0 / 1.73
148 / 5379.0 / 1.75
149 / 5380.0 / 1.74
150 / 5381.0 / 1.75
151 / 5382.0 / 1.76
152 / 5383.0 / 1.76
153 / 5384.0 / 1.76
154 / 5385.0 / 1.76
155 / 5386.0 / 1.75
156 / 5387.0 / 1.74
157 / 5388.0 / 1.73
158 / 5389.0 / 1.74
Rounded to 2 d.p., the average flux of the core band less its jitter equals 1.77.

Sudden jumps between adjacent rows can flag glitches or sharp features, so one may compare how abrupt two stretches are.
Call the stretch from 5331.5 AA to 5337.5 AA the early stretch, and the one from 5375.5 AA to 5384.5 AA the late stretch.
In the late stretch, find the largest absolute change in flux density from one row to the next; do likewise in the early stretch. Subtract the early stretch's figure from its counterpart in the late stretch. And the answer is 0.02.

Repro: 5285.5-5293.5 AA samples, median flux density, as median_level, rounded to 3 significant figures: 1.75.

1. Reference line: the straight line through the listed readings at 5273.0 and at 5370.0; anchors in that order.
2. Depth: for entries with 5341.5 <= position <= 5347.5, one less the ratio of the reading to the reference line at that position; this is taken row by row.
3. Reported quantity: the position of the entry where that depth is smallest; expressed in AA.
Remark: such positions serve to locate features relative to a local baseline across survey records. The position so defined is 5347.0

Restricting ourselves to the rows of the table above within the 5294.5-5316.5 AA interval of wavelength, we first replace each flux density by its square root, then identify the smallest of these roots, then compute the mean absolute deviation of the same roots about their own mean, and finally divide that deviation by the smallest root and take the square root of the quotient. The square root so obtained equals 0.083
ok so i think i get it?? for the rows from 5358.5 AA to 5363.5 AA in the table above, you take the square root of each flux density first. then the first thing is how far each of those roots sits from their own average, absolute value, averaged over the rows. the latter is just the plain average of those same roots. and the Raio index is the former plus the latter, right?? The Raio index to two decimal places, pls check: 1.34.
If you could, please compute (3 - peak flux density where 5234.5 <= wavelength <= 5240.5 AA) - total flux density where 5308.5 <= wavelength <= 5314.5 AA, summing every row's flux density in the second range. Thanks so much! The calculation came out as -9.45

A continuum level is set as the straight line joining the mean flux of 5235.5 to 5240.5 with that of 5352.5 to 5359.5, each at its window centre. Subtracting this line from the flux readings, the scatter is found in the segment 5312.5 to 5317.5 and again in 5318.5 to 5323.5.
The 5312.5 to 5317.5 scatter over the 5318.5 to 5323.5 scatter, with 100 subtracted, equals -99.1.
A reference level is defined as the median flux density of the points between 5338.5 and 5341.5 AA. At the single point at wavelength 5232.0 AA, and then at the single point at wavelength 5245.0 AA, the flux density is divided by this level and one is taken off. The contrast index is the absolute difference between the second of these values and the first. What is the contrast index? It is 0.023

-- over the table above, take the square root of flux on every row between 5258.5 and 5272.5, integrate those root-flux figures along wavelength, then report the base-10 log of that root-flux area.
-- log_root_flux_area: 1.3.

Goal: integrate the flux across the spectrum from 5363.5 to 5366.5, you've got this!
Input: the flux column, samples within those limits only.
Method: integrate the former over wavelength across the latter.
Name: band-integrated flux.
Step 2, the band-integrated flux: 5.25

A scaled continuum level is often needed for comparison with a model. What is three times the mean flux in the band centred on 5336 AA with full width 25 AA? 5.22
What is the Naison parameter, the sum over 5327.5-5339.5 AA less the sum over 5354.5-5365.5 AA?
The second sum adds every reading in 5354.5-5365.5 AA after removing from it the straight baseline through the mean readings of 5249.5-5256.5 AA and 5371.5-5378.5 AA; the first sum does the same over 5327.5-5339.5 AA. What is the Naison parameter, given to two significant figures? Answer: -0.29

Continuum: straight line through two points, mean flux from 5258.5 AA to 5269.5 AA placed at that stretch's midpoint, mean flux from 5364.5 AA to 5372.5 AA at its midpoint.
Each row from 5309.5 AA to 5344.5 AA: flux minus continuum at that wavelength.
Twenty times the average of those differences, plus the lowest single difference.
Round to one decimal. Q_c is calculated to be -0.1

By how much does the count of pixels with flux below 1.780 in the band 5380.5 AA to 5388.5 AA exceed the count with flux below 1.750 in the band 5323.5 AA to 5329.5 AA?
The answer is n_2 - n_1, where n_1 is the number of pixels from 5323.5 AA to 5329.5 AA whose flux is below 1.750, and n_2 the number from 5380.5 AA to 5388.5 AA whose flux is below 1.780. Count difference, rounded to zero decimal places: 2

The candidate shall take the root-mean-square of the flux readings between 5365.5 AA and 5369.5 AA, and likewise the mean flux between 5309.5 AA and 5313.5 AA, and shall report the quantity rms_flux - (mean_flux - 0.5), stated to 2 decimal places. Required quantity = 0.51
